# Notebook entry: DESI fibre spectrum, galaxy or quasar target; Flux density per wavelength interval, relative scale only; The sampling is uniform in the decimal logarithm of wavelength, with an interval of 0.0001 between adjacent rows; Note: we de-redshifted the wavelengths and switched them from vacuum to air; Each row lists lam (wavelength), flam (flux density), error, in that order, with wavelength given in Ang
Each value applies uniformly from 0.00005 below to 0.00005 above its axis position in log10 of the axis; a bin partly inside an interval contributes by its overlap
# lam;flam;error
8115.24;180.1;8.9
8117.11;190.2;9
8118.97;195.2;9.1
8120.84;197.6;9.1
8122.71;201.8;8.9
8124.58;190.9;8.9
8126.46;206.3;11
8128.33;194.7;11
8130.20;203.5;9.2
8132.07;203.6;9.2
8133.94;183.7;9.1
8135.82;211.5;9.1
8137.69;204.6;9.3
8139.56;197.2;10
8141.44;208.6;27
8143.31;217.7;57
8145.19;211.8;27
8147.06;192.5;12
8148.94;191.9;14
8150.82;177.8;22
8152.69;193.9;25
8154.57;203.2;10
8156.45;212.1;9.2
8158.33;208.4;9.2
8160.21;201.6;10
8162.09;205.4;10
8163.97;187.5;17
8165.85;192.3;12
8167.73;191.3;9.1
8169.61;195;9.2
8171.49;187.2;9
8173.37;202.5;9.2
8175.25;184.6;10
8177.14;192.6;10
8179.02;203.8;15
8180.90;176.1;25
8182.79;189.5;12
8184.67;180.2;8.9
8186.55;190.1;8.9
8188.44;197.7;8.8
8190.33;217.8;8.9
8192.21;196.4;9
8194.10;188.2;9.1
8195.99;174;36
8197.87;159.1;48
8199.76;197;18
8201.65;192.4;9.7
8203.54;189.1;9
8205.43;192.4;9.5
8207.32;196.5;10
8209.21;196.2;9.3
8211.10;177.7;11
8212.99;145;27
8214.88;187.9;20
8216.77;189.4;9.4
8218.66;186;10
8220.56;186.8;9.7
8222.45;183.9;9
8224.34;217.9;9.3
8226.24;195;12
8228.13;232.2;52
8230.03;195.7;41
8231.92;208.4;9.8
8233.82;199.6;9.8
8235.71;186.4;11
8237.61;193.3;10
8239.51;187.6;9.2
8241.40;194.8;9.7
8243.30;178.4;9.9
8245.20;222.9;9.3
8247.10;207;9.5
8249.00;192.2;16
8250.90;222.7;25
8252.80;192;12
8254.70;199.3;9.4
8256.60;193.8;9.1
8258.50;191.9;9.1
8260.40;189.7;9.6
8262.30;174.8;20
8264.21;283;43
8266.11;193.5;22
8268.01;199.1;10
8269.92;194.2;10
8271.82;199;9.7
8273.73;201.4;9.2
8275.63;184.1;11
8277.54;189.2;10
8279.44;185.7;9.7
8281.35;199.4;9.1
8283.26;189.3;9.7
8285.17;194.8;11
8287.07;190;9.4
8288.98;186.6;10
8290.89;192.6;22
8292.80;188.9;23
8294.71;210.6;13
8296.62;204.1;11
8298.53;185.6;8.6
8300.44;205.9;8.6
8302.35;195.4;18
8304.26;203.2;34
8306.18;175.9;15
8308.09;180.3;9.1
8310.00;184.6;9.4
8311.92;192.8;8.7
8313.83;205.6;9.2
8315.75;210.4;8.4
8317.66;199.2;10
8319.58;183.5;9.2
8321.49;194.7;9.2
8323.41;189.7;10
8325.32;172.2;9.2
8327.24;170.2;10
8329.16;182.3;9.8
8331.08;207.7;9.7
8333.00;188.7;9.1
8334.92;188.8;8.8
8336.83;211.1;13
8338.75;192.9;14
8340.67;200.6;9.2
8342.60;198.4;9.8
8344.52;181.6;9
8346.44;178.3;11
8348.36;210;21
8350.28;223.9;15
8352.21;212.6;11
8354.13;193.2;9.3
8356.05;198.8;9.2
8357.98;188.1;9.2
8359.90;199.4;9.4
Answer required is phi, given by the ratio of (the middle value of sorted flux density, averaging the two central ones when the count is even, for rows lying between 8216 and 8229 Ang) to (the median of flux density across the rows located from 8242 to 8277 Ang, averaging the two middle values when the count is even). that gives 0.98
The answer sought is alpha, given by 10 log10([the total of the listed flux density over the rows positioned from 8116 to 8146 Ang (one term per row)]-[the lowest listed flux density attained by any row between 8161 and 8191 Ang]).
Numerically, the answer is 34.8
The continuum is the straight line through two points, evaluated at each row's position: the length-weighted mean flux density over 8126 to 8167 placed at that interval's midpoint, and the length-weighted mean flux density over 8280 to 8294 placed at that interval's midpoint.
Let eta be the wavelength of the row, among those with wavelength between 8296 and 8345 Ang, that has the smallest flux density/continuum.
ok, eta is 8327.24 Ang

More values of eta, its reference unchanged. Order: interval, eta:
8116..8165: 8150.82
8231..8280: 8262.30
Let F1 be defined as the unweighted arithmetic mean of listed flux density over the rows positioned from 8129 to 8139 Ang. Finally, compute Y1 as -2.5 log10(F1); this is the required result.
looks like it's -5.76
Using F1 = 201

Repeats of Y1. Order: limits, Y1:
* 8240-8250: -5.75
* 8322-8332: -5.66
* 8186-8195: -5.74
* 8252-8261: -5.72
